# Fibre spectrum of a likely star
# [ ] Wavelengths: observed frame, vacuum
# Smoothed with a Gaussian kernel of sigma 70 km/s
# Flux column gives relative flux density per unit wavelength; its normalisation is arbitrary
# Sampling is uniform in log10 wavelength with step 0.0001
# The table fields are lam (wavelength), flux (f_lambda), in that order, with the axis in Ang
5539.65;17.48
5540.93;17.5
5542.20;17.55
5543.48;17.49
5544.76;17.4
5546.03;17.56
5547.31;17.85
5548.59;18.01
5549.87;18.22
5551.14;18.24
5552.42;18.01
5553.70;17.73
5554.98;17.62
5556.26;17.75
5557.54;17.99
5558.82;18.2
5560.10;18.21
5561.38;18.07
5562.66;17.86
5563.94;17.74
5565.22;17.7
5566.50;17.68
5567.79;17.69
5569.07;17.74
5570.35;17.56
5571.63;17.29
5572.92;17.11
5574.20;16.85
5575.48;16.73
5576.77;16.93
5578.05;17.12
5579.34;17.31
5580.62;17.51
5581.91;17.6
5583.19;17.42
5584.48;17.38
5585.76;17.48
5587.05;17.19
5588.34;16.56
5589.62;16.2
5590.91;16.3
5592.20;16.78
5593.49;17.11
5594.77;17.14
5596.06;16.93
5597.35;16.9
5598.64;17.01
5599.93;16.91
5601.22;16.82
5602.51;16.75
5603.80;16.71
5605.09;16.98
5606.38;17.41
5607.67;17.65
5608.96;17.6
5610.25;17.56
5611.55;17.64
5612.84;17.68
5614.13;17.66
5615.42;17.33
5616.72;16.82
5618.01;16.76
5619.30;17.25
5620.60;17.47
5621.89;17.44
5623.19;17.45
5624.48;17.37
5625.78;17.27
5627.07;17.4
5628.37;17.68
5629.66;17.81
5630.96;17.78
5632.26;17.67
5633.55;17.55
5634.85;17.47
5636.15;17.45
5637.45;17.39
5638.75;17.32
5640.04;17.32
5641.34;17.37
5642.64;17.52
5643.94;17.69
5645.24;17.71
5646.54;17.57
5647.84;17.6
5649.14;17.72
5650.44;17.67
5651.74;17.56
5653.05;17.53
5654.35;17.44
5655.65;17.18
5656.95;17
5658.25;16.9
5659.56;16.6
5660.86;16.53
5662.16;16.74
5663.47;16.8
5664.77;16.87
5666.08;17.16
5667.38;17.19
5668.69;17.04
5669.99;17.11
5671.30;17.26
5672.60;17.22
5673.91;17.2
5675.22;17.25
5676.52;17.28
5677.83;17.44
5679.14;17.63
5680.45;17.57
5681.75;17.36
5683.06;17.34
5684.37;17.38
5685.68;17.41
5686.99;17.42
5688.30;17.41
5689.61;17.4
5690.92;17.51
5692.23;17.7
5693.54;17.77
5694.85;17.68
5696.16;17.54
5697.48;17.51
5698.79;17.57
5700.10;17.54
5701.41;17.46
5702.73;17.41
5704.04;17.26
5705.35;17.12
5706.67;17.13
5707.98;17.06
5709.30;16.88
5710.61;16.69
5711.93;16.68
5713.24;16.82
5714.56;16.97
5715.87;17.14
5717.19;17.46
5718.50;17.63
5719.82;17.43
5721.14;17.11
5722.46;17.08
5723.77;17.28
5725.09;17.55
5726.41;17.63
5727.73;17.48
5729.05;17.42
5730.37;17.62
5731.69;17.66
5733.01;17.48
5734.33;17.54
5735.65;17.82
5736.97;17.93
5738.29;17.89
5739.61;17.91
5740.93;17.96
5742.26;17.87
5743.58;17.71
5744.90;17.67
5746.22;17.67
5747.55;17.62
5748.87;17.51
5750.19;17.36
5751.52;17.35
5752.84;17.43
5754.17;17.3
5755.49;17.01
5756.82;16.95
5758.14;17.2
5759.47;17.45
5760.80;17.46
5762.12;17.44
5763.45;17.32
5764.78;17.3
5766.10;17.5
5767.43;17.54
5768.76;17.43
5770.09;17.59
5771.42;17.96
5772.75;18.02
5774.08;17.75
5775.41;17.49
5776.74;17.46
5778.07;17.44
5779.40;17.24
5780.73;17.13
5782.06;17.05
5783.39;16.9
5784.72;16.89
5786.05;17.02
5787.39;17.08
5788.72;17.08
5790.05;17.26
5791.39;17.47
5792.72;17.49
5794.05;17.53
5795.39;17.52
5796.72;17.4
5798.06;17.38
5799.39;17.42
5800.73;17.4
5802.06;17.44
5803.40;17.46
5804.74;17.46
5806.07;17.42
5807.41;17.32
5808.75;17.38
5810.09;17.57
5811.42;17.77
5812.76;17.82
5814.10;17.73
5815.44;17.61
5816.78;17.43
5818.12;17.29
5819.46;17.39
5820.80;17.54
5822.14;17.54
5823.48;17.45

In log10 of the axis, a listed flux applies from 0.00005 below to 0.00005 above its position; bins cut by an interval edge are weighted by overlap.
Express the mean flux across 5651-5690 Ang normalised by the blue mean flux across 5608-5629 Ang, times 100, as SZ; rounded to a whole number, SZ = 99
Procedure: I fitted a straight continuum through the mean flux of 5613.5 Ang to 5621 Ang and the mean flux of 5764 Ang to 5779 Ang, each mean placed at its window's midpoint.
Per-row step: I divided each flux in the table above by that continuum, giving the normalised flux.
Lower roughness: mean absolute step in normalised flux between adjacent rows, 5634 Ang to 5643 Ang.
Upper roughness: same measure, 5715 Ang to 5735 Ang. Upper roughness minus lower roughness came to 0.0059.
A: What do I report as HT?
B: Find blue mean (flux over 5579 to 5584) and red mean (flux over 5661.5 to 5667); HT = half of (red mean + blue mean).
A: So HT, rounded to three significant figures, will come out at 17.2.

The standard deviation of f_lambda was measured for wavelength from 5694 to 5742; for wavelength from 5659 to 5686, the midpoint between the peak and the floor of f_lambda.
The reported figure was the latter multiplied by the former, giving 5.8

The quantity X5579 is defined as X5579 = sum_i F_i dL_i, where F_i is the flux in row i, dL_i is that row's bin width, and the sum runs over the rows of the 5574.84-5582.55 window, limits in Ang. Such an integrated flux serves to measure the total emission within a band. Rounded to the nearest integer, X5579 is 133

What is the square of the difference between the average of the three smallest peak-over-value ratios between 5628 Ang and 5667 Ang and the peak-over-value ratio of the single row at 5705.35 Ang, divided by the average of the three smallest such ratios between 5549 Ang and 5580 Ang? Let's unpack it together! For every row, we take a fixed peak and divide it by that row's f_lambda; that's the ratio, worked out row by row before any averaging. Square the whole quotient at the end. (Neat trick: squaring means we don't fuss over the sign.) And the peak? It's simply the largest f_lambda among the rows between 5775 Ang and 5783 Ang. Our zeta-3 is 0.0015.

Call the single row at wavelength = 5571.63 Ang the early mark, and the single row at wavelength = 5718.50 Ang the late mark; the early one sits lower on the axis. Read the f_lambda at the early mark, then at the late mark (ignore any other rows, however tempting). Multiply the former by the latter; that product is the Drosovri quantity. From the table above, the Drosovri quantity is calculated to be 305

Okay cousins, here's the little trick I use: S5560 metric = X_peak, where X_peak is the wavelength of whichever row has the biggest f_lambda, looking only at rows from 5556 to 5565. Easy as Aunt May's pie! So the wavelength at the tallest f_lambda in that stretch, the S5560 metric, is 5560.10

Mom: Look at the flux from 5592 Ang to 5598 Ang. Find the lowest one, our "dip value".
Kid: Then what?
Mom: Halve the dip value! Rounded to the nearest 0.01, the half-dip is 8.39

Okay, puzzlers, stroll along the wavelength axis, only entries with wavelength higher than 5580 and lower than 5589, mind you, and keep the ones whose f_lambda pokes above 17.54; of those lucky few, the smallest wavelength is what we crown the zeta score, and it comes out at 5581.91 Ang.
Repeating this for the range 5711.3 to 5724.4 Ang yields 5718.50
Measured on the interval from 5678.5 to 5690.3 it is 5679.14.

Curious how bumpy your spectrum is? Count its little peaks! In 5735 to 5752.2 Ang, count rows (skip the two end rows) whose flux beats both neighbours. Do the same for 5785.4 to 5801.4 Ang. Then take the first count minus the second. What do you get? 0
